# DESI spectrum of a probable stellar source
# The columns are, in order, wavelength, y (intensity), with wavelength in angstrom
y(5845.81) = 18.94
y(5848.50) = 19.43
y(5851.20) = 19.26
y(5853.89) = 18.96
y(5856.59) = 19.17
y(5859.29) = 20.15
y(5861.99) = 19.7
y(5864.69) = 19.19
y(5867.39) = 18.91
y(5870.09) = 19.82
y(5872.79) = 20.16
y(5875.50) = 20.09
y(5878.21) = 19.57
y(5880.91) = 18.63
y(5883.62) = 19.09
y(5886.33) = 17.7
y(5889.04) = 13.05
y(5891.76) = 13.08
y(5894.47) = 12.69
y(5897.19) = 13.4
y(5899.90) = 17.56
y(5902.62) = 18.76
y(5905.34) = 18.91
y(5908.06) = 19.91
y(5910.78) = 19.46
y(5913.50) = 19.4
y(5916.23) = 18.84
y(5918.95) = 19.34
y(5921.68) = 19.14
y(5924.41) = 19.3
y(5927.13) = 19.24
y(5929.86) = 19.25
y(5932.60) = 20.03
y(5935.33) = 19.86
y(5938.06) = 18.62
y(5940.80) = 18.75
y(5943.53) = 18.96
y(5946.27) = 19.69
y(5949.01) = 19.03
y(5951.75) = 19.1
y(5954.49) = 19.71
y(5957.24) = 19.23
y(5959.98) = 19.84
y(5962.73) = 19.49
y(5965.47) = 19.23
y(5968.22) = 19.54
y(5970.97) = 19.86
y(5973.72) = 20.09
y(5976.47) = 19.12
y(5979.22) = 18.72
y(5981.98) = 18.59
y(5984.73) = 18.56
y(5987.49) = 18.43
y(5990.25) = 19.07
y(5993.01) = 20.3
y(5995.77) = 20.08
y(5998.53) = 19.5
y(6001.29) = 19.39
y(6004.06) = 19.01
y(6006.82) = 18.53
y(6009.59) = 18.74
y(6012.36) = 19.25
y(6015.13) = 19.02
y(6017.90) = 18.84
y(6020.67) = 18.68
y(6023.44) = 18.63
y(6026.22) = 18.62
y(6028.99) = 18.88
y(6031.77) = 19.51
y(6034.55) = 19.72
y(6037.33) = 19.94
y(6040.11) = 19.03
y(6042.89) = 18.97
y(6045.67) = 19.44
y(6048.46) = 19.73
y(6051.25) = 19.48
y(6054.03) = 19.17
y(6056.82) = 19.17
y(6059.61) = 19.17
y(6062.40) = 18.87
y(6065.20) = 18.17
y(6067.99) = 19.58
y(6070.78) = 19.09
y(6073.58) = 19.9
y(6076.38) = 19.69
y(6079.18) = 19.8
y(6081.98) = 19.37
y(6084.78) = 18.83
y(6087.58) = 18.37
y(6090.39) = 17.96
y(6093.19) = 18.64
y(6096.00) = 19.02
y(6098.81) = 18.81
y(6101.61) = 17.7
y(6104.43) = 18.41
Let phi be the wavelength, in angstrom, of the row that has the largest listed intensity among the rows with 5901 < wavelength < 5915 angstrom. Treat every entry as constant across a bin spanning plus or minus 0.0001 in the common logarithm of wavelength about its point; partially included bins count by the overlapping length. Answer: 5908.06 angstrom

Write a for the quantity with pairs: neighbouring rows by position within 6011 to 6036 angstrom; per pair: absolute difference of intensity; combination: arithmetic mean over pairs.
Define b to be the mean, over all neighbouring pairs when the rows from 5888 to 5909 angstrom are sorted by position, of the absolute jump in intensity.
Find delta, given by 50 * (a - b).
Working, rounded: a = 0.22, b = 1.09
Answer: -44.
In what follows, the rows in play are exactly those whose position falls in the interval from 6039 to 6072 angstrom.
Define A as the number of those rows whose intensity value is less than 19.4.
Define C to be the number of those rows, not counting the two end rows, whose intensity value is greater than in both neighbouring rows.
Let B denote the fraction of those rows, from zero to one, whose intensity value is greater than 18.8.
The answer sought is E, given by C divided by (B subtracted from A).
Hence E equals 0.28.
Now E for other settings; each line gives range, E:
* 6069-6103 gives 0.36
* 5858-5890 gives 0.38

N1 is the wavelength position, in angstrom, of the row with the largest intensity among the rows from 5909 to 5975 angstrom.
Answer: 5973.72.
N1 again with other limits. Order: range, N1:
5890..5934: 5932.60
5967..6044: 5993.01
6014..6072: 6037.33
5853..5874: 5872.79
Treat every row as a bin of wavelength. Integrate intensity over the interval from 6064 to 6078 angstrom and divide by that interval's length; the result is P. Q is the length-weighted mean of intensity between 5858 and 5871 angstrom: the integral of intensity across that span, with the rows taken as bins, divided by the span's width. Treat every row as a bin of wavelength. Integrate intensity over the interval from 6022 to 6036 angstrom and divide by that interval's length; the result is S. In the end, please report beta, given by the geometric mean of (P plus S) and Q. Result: 27.4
